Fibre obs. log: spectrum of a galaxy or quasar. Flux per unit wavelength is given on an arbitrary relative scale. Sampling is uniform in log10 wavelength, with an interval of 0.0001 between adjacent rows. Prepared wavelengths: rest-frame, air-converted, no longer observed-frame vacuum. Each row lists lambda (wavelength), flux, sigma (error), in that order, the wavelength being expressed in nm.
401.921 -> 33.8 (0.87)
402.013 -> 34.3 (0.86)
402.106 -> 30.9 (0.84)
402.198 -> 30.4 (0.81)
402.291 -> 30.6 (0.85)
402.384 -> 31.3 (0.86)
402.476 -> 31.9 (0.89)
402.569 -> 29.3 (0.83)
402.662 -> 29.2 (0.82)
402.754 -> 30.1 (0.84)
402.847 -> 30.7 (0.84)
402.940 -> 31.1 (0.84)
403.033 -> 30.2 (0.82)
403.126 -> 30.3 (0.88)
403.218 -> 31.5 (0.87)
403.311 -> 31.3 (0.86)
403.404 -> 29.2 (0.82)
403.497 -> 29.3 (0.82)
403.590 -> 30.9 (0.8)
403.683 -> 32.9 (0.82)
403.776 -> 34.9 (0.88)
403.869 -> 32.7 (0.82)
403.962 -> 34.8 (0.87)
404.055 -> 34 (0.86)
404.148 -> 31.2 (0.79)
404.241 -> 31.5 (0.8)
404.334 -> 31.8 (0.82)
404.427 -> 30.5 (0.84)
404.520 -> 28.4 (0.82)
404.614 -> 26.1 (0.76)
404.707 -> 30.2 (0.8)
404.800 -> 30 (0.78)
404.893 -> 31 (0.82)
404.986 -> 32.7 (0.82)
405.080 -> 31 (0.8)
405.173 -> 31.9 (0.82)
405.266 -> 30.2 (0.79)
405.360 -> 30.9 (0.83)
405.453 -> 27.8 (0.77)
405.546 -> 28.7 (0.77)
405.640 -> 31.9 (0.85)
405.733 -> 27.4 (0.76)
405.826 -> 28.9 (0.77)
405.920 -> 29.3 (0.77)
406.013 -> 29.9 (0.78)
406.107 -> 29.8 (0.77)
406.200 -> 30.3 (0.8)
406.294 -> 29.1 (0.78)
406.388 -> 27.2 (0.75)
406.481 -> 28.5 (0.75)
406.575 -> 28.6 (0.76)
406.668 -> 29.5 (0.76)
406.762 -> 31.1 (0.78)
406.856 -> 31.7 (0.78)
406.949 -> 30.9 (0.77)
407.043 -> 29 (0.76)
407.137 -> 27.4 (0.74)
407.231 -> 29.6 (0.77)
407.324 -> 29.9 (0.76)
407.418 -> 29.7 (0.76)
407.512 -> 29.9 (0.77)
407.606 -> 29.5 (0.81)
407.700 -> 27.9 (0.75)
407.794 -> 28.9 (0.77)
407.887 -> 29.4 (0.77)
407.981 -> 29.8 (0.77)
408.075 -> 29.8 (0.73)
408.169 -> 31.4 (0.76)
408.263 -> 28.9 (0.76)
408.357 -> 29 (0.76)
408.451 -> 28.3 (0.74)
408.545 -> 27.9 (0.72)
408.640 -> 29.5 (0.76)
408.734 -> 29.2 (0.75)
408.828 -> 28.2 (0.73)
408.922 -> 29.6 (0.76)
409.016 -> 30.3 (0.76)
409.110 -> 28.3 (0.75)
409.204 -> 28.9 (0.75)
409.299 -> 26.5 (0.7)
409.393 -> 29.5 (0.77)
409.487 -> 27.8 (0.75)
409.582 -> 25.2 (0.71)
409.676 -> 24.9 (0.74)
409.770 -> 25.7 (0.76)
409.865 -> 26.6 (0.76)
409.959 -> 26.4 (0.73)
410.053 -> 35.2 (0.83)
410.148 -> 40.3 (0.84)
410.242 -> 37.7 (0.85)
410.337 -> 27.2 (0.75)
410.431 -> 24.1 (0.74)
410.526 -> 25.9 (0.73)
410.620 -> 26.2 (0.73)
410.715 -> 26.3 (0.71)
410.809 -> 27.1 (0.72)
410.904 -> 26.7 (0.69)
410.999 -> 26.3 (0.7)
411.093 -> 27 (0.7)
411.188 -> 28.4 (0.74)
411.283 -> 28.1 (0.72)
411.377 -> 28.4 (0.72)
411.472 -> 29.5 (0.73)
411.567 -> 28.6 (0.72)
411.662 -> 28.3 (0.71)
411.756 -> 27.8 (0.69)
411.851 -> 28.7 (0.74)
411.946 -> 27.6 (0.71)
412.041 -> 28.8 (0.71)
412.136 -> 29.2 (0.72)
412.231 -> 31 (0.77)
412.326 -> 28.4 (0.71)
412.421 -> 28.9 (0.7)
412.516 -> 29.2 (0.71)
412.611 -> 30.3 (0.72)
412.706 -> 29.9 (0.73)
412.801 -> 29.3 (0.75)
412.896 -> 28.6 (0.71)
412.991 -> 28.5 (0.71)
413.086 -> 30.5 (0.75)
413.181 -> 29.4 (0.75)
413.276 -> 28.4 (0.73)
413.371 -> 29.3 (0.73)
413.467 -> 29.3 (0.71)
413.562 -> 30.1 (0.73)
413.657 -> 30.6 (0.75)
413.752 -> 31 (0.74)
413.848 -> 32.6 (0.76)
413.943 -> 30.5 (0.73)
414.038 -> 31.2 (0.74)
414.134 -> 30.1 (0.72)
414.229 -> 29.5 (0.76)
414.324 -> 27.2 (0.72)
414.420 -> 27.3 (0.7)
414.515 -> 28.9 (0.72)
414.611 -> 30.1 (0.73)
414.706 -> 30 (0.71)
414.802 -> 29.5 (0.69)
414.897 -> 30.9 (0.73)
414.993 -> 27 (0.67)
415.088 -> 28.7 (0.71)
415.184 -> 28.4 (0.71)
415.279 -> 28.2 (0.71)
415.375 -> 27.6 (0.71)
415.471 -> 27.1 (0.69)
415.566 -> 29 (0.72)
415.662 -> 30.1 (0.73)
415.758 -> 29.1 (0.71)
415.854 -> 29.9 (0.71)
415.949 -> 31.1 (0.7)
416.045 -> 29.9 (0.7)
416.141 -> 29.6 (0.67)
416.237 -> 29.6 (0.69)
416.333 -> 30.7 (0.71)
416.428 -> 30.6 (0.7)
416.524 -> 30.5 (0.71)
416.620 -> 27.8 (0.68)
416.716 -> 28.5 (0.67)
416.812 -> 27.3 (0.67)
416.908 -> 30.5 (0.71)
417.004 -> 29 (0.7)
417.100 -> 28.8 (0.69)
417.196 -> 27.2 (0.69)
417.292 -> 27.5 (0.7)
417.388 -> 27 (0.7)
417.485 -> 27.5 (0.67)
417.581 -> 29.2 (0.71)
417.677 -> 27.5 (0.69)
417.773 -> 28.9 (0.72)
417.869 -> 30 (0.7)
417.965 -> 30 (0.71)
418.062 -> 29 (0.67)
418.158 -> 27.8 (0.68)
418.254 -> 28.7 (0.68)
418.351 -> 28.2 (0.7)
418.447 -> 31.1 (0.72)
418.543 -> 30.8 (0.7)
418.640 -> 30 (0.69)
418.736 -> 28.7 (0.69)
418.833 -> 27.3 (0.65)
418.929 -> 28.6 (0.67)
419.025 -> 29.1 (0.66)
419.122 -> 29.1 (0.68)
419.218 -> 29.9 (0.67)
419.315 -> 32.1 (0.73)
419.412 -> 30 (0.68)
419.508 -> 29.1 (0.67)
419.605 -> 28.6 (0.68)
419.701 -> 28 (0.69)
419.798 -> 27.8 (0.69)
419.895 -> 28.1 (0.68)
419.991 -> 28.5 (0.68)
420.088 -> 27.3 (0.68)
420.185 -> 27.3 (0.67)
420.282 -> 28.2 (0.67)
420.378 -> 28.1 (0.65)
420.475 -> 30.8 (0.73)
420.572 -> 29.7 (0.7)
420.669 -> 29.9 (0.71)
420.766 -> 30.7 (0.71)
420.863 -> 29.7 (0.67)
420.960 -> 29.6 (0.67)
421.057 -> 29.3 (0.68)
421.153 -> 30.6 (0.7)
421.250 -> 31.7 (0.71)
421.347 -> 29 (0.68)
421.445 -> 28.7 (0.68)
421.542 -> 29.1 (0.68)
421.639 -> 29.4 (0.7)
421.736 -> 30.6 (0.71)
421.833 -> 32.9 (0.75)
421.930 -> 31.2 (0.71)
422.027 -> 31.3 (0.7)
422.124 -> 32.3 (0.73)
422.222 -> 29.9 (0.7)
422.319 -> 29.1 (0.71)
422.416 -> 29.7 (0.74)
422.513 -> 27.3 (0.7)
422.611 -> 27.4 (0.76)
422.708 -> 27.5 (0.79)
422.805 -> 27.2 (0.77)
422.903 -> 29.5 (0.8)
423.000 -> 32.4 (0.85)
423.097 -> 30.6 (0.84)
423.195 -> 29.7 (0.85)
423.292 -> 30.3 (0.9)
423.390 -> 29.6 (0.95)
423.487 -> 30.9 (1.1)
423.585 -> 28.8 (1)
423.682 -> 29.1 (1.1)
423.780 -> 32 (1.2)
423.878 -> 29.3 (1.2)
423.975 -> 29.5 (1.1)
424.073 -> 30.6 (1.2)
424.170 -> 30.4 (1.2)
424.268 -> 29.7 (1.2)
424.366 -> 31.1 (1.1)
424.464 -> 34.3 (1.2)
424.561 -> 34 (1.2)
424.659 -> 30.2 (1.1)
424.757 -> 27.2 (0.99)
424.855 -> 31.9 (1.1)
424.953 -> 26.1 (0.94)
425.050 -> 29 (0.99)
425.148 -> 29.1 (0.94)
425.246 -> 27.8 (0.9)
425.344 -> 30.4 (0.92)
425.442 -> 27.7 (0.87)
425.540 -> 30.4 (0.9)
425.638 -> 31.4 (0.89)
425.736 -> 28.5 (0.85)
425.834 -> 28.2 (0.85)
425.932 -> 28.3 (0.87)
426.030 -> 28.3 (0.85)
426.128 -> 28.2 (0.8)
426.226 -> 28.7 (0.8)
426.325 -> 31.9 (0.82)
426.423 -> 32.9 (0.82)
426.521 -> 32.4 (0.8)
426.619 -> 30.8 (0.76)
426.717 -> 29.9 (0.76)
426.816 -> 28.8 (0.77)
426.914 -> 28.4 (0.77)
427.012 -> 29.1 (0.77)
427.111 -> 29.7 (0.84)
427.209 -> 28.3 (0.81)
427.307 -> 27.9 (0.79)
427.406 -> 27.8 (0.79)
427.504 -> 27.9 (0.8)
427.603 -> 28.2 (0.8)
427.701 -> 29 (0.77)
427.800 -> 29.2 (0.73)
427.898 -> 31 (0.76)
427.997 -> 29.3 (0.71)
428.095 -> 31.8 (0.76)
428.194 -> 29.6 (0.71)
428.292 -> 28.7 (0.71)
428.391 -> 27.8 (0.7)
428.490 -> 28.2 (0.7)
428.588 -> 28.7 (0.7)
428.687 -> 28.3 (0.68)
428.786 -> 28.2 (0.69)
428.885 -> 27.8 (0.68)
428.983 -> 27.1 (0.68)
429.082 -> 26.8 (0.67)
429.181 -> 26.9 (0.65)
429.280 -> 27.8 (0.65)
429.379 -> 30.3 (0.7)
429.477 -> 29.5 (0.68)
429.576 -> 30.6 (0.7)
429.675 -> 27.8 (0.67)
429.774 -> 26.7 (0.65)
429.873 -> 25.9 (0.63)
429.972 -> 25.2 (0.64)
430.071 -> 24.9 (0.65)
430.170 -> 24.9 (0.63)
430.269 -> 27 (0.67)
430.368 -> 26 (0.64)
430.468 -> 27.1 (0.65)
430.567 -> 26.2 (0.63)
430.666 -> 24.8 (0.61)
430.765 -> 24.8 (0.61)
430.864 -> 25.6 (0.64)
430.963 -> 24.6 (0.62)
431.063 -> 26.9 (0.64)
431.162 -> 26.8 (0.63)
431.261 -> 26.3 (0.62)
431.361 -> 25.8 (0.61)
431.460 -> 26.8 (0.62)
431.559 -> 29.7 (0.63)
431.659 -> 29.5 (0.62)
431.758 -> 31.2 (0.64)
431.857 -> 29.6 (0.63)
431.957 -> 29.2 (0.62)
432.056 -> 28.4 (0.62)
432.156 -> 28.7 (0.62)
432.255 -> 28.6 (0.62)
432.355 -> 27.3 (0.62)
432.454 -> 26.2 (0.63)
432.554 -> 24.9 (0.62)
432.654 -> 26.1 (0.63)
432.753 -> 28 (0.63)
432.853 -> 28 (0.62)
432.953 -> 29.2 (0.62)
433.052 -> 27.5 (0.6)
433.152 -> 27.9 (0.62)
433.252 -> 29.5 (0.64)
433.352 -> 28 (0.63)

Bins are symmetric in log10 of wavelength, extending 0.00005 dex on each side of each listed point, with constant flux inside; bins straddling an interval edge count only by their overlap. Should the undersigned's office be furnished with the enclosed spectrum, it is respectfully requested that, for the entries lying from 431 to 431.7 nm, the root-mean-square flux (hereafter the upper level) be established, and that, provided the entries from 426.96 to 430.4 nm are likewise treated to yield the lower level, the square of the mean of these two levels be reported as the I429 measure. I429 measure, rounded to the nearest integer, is 773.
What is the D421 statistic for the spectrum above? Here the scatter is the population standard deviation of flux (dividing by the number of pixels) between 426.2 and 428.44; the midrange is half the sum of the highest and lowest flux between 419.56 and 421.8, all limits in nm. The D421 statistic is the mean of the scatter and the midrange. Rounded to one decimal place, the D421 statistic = 15.5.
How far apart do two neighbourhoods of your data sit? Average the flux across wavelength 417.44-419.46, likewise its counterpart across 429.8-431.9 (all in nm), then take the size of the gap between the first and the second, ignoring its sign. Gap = 2.6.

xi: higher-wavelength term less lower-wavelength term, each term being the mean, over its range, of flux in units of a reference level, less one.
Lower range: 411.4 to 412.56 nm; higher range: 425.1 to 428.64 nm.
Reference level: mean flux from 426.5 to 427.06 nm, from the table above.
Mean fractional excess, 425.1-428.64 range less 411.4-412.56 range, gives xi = 0.02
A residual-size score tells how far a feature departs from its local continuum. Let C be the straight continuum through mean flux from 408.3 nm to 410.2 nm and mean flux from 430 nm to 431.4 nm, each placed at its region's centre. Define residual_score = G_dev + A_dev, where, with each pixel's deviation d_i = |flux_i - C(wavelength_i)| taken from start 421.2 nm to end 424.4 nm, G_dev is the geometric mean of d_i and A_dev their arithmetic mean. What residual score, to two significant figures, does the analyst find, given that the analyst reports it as 5.4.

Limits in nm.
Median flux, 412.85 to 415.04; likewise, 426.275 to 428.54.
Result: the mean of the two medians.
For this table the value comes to 29.3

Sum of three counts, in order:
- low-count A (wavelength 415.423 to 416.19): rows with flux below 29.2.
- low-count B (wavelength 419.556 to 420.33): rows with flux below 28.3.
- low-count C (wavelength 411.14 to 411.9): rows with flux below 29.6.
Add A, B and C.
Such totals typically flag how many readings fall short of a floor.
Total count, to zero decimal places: 17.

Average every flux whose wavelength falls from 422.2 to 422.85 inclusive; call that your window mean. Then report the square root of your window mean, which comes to 5.32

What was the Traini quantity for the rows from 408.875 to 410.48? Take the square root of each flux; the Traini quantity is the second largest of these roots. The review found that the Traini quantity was 6.14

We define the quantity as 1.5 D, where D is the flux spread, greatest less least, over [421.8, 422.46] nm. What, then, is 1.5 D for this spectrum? 5.7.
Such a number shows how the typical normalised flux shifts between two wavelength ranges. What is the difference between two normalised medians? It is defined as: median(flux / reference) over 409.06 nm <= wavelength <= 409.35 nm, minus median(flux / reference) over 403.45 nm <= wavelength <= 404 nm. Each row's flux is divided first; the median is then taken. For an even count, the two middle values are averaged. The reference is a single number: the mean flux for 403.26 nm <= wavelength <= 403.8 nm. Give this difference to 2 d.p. -0.14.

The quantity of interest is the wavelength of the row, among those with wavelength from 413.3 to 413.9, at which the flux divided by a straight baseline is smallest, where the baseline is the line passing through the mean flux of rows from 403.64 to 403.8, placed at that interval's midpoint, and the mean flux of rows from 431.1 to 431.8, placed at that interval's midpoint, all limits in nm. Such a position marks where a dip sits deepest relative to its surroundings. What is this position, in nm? 413.371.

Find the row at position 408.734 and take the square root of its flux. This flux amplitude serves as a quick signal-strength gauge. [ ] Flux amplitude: 5.40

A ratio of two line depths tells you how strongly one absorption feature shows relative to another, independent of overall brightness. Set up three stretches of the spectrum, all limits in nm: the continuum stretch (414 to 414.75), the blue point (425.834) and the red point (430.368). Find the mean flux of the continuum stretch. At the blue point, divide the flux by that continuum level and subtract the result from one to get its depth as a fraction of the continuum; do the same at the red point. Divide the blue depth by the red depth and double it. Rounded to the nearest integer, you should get 1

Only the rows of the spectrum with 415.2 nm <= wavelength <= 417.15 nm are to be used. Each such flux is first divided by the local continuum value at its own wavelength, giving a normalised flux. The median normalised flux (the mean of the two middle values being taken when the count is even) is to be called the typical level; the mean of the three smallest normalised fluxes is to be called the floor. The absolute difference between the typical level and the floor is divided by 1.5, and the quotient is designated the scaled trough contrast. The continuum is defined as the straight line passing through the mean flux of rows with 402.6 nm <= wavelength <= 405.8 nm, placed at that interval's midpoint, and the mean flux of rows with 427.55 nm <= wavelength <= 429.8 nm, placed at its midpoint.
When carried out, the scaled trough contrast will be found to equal 0.045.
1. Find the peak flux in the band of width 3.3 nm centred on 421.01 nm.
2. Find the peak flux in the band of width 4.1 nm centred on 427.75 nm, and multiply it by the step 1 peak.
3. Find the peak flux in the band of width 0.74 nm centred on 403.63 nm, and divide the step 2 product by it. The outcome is 31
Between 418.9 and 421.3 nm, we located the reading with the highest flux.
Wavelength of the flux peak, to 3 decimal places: 419.315 nm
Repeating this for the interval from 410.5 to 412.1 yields 411.472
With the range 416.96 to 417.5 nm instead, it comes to 417.004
